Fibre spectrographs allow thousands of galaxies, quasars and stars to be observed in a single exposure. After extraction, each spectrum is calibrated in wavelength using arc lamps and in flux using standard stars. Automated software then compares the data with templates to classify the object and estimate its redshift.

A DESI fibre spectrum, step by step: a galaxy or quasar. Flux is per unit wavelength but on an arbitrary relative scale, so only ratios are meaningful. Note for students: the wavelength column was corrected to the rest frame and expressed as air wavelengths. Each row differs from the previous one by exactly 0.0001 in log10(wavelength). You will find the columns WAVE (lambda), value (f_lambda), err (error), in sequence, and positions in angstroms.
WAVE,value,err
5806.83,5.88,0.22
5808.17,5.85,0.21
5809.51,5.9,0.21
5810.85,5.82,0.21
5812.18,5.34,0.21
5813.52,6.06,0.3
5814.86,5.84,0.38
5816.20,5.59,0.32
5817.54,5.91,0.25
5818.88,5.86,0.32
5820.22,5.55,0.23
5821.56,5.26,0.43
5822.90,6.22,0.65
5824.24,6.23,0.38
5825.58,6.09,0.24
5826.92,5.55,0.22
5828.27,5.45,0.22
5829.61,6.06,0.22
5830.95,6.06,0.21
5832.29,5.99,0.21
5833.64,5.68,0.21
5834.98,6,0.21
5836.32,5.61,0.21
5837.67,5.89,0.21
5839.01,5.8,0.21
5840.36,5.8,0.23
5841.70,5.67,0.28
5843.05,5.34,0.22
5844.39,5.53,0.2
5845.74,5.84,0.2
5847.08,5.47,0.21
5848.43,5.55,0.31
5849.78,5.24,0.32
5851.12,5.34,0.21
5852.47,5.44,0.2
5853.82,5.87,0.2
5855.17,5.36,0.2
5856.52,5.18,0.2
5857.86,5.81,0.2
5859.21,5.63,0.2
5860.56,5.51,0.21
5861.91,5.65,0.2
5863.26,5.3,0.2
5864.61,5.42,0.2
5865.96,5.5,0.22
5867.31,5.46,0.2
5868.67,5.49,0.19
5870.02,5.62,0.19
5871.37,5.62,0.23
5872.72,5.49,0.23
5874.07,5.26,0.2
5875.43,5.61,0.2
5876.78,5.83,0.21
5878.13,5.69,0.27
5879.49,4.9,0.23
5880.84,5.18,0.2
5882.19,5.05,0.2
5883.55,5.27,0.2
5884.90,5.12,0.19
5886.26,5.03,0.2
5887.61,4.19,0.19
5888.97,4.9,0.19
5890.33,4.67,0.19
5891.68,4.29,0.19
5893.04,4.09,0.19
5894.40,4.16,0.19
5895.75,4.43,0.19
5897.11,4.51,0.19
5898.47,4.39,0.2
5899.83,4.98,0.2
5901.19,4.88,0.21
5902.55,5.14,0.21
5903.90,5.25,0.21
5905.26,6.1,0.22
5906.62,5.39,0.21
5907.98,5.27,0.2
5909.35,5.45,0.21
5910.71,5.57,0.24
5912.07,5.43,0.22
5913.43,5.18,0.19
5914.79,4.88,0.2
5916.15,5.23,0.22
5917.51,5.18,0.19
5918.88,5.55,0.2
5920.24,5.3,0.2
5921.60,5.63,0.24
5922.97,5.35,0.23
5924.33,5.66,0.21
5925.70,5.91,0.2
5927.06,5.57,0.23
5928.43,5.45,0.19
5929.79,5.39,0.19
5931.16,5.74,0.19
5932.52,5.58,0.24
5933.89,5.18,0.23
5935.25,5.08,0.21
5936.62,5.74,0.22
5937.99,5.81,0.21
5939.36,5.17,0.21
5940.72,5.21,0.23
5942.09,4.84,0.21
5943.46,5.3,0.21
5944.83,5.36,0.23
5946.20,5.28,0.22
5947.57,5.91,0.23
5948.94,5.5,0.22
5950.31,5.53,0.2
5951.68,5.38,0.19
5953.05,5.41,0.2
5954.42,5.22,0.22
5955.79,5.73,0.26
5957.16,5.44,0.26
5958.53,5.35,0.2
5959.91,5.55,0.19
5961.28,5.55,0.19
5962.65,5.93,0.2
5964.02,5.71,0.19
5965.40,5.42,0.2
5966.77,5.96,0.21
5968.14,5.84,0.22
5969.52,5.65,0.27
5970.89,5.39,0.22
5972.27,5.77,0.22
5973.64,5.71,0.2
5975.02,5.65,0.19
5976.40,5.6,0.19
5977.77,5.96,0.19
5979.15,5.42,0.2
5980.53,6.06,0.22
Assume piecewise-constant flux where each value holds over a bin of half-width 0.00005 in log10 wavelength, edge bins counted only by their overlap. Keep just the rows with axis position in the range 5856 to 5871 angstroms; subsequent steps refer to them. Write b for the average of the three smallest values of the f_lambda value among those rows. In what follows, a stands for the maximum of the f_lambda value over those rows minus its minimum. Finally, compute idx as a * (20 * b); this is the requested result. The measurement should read 67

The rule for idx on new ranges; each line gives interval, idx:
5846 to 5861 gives 72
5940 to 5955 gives 109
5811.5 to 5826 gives 104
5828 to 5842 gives 68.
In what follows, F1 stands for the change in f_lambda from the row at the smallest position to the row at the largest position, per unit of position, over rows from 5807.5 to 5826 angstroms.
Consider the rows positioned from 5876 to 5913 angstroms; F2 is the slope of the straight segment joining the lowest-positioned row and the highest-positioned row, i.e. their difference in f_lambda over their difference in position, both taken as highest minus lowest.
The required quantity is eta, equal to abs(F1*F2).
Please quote 0.0002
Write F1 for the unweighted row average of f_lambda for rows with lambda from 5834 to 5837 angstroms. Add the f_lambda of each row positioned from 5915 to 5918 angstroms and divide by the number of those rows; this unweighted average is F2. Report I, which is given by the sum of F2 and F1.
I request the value 11.01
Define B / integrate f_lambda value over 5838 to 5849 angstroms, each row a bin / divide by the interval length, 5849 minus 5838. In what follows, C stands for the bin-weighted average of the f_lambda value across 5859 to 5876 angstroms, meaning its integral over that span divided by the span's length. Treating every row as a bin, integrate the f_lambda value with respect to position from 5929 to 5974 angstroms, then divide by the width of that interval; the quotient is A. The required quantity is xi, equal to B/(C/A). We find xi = 5.6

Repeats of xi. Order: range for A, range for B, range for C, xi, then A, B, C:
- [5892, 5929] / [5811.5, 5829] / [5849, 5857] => 5.5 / 5.2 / 5.77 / 5.41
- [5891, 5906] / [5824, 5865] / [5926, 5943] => 5.0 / 4.8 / 5.65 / 5.41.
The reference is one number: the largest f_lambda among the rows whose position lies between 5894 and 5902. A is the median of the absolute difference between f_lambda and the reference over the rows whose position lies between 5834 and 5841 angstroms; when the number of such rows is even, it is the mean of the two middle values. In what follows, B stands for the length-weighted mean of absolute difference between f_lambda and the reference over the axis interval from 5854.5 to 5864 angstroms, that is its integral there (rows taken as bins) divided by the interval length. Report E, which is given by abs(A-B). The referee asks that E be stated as 0.31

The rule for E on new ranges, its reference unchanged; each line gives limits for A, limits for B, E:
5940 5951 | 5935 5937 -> 0.10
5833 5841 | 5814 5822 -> 0.11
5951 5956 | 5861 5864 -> 0.08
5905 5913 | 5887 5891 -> 0.07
